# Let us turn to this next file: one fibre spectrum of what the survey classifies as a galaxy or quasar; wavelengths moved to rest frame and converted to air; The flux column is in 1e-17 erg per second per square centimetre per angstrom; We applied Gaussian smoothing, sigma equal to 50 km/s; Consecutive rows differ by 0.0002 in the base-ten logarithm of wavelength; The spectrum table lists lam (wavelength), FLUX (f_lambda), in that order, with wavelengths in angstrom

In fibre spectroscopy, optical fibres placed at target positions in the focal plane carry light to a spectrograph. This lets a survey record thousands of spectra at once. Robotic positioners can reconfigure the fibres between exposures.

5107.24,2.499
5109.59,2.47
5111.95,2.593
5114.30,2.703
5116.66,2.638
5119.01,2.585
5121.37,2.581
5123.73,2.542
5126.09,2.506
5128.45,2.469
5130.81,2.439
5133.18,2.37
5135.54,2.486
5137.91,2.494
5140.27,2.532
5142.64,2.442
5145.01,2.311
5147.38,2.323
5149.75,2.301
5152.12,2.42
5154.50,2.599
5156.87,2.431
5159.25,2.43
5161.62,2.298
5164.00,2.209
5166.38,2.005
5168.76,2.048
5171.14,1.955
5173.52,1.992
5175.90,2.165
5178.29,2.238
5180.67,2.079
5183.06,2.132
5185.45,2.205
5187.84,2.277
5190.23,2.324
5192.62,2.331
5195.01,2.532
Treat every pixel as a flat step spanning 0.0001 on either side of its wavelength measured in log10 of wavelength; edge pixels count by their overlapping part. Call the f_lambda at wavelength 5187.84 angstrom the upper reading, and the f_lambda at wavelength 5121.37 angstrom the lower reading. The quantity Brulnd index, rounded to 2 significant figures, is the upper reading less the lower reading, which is -0.30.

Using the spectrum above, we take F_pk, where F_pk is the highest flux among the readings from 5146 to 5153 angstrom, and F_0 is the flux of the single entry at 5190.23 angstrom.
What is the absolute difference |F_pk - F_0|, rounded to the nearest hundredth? 0.10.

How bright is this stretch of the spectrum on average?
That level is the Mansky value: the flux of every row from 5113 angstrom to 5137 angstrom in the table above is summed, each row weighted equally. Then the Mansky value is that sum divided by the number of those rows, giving 2.53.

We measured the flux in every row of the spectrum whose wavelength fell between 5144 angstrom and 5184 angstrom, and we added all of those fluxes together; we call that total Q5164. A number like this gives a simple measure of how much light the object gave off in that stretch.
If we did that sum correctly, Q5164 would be 38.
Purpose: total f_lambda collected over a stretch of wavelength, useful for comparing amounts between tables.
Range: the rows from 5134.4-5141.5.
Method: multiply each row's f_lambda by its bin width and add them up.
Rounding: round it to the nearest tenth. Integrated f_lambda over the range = 17.8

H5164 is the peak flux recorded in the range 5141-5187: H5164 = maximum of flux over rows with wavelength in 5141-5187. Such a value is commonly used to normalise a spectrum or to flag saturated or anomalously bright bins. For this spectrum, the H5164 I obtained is 2.599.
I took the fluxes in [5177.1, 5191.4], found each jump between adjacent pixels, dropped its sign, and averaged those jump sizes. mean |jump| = 0.08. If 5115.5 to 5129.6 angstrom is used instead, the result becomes 0.03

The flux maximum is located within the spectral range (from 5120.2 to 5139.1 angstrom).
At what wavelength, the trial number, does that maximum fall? 5121.37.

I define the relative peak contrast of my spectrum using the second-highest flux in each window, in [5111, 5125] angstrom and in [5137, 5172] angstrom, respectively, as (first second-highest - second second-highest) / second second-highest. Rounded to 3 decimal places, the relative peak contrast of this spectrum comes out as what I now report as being 0.042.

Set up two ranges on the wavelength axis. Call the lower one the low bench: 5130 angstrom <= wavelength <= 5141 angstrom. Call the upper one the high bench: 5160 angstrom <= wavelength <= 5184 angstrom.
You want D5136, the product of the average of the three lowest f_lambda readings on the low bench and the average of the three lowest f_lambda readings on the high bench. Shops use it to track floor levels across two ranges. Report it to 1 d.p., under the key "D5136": 4.8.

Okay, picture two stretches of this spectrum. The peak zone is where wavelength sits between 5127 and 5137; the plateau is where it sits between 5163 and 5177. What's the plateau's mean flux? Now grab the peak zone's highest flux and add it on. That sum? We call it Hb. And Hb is 4.55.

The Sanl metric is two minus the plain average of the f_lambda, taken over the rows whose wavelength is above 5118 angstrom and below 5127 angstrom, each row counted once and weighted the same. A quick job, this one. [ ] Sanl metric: -0.55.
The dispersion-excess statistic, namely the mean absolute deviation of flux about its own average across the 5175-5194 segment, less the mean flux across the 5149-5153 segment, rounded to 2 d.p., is -2.29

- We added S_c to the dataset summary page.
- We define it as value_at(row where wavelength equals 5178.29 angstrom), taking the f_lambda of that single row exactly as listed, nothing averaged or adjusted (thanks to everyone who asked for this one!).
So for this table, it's 2.238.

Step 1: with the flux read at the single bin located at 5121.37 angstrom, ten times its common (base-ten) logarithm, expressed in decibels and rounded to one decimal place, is 4.1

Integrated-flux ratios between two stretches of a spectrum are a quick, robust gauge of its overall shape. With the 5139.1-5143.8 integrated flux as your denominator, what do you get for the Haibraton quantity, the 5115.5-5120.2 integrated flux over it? 1.05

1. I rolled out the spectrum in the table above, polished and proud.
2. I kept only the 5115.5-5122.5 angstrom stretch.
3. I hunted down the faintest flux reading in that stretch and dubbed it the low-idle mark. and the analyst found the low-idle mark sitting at 2.581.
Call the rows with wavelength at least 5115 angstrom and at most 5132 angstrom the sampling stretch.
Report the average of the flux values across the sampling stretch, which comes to 2.54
